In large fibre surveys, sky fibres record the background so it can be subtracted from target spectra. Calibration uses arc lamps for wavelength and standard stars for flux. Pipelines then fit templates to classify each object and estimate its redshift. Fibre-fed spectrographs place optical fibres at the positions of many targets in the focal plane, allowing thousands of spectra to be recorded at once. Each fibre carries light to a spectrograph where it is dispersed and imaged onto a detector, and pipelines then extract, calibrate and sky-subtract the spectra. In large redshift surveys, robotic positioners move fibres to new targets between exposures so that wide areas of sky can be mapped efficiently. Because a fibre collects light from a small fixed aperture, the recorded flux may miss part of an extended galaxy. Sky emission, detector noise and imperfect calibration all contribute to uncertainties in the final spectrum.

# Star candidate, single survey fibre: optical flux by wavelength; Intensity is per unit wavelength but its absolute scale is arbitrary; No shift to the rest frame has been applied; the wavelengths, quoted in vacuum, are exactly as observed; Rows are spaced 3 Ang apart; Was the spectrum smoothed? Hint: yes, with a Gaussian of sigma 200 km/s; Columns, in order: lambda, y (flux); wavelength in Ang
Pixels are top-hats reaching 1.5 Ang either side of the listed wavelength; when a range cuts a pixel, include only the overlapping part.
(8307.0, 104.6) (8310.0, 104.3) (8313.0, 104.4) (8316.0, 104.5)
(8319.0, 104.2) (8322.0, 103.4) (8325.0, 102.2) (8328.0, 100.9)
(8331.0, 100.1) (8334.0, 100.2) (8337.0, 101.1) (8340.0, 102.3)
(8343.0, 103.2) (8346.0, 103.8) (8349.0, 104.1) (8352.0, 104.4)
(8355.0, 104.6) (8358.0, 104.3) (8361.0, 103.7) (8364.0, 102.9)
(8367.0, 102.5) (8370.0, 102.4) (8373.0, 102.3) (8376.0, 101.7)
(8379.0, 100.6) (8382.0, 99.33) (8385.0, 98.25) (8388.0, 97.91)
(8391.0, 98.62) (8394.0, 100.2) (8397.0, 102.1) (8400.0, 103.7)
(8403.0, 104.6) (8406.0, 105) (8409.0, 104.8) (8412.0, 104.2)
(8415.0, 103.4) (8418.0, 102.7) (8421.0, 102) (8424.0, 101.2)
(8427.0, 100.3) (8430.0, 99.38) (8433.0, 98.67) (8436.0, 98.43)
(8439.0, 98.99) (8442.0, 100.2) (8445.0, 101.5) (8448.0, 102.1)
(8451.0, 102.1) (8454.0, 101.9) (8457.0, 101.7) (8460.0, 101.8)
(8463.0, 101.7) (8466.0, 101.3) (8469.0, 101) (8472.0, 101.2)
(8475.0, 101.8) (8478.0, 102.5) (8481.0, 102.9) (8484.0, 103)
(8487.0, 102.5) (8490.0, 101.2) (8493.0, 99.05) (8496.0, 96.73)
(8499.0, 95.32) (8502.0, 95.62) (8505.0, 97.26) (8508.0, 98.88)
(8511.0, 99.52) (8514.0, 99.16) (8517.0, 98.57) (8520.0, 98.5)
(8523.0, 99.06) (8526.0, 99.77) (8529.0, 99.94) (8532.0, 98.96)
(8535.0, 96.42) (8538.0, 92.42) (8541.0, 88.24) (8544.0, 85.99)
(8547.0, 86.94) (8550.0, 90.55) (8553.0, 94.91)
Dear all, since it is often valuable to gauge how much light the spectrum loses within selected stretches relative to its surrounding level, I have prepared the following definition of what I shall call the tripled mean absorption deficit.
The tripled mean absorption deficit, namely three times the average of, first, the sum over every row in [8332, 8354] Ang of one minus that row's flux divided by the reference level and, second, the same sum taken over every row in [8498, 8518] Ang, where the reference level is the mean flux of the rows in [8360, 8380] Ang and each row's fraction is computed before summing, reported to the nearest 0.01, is 0.42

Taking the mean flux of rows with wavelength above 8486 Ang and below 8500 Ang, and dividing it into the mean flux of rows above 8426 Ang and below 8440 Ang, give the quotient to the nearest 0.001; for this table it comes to 1.002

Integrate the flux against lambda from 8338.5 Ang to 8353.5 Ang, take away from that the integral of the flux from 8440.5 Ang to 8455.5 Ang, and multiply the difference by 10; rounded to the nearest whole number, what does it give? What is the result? 300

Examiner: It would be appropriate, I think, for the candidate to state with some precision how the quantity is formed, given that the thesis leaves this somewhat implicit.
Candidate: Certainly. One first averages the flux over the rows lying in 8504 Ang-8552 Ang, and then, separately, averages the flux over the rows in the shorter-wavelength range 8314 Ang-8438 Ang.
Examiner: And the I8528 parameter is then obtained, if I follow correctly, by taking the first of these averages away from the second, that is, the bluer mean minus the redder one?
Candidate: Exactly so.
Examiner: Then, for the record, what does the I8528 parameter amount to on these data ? 6.4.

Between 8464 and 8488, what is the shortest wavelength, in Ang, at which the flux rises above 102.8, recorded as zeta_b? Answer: 8481.0 Ang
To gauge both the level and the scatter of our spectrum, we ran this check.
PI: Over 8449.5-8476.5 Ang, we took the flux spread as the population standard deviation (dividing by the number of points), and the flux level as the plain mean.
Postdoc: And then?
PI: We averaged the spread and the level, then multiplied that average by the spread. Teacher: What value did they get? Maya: 17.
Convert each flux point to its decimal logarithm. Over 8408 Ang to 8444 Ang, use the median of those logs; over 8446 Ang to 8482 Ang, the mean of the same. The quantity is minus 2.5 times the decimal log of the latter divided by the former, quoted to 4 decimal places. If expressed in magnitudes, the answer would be -0.0025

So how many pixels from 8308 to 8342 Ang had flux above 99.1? 11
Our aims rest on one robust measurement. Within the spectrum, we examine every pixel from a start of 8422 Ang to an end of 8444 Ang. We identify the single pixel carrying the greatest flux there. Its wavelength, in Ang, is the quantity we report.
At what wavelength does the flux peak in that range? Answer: 8424.0 Ang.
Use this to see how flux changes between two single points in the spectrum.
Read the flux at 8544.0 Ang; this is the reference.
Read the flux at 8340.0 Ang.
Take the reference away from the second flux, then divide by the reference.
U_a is 0.19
